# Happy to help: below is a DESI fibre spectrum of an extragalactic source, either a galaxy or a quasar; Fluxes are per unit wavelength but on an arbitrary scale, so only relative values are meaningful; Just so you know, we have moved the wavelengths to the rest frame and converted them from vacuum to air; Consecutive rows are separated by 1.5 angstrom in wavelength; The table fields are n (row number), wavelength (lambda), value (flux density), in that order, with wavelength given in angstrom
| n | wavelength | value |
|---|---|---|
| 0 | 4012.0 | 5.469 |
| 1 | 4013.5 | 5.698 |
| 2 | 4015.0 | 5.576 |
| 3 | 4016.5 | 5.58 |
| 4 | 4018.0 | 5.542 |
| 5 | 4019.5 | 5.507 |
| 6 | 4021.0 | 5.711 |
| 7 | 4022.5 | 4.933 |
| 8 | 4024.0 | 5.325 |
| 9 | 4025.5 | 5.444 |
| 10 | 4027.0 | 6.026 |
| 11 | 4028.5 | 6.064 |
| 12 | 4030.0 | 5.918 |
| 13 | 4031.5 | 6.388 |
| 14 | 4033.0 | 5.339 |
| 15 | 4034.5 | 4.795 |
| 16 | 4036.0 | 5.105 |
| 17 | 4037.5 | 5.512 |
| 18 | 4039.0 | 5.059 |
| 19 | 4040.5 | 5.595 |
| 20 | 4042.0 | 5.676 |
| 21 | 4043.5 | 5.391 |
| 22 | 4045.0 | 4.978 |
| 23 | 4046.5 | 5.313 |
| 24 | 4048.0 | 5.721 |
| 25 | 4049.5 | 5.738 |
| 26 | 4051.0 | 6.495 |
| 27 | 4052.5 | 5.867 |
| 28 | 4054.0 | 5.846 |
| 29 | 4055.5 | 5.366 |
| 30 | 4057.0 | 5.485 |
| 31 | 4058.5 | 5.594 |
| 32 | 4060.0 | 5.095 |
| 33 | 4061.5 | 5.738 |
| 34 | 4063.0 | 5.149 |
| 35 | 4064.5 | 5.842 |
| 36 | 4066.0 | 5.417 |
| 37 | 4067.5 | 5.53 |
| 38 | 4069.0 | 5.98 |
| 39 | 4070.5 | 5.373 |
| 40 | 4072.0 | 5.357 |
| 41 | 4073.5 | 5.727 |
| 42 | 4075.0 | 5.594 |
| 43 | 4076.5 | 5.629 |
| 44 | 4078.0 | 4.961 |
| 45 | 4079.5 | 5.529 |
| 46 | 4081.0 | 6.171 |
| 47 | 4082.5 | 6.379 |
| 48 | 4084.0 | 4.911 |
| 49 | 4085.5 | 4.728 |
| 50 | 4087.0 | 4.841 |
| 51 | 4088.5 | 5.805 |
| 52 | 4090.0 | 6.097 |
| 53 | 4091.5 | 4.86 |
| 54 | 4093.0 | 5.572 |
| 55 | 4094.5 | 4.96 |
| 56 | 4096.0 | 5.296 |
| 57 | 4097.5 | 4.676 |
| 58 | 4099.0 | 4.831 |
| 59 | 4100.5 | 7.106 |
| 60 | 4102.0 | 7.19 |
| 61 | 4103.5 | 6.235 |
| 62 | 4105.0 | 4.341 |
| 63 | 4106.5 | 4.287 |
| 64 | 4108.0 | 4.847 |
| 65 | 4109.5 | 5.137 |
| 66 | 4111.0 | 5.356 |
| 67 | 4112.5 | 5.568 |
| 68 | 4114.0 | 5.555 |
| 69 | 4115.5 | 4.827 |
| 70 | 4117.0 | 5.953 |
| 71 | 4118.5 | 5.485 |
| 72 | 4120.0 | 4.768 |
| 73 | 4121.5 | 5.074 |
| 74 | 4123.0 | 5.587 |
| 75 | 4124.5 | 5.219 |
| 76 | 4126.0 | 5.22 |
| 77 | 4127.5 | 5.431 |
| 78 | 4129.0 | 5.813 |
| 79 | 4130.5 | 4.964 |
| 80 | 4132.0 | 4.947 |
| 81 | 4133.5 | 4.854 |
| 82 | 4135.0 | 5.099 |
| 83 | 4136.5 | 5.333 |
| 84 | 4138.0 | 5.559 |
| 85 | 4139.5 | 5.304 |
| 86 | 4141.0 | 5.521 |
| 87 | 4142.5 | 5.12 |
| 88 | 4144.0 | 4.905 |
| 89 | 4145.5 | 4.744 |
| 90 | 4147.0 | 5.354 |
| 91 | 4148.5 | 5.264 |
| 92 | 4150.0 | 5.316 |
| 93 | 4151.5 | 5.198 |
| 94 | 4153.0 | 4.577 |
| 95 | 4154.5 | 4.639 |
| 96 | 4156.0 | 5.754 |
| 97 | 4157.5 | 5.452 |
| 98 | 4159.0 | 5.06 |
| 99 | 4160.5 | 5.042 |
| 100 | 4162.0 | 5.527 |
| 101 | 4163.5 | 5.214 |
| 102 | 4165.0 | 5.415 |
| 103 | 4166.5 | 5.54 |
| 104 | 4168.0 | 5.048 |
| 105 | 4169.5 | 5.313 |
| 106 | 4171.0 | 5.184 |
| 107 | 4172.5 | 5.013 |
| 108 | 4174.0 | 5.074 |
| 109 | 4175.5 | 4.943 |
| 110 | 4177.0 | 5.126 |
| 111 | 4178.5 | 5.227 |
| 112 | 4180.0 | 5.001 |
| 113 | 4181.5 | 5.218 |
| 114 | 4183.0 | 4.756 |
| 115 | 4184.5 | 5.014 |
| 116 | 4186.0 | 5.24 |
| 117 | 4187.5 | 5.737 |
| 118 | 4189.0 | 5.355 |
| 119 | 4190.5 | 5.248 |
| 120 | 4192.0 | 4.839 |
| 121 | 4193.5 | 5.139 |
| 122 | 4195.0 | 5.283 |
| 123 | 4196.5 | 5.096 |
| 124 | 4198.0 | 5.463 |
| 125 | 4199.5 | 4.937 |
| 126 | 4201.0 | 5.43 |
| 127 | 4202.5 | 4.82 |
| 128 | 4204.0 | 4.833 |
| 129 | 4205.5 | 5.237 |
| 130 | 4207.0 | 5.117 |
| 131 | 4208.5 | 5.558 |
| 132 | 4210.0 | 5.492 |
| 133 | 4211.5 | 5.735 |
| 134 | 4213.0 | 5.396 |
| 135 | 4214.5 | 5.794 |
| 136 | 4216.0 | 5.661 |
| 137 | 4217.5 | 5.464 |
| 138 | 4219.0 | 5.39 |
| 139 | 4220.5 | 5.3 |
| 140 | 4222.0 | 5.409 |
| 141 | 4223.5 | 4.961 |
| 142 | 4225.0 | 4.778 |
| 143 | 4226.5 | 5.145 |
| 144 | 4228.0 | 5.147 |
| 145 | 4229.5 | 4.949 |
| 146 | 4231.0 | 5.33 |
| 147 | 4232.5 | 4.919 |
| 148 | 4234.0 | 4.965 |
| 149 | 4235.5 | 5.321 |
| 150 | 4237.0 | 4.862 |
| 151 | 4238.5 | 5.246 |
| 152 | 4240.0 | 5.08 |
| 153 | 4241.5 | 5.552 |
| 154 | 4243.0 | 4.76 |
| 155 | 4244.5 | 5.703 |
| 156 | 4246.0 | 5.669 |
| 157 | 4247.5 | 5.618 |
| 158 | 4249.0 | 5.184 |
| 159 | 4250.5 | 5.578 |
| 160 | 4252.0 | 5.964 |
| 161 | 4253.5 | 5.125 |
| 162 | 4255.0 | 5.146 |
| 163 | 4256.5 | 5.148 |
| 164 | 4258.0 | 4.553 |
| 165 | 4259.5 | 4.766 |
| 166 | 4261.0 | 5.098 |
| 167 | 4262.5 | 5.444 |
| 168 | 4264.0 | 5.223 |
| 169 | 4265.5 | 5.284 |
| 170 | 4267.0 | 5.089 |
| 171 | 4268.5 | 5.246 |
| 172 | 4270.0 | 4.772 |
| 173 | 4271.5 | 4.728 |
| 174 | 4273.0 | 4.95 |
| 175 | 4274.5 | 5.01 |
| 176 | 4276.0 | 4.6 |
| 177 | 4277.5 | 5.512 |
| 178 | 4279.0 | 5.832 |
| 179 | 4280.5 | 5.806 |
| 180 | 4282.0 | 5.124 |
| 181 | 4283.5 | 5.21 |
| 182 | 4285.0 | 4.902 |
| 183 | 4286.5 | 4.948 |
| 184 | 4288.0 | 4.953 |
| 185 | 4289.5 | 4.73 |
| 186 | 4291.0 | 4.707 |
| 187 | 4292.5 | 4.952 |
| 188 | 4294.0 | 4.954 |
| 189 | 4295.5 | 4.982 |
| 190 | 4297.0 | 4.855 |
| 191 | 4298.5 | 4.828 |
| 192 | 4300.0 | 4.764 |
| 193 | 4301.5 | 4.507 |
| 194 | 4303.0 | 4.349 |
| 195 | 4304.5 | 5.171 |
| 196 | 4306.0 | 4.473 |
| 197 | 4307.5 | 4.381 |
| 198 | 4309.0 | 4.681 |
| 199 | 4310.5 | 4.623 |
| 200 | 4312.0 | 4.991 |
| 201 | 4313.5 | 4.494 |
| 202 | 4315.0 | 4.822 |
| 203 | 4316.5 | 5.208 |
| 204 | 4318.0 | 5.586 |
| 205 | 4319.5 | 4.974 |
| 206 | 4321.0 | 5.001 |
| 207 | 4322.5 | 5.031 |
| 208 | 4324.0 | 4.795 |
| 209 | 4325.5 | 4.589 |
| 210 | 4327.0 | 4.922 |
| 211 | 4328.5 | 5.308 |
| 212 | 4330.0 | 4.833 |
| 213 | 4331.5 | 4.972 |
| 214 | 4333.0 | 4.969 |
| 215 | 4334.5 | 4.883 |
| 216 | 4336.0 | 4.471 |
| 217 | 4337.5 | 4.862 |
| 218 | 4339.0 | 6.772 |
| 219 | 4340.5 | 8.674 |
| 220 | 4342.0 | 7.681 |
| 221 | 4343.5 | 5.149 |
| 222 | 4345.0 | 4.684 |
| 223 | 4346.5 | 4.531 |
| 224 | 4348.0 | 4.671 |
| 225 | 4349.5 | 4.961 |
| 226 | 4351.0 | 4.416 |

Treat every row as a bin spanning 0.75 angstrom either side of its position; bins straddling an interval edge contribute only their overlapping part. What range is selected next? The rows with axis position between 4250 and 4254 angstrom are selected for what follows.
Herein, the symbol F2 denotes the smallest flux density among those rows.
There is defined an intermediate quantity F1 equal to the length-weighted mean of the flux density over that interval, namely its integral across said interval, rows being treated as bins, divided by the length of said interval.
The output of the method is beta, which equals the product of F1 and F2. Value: 29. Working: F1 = 5.58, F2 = 5.125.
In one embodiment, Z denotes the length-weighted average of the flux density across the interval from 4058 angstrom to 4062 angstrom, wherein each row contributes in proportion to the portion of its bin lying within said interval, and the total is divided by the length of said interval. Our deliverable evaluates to 5.45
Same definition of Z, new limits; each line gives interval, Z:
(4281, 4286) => 5.11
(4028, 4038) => 5.58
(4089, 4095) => 5.41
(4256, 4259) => 4.82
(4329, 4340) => 5.19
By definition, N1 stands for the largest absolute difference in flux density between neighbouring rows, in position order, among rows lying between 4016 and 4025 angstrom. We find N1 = 0.8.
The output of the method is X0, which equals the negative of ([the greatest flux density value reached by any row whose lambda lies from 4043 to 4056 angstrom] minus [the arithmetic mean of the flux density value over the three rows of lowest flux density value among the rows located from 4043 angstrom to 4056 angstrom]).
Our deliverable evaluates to -1.3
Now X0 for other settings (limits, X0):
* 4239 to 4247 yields -0.6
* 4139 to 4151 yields -0.6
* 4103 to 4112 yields -1.7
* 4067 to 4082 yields -0.9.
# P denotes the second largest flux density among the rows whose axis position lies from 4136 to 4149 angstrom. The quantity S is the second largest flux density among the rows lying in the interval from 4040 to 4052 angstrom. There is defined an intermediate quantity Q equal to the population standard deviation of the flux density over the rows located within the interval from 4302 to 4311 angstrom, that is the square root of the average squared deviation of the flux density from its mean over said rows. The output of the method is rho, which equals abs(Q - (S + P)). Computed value 11.0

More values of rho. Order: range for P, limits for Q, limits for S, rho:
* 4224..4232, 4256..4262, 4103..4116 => 10.5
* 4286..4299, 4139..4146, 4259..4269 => 10.0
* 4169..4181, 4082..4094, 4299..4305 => 9.4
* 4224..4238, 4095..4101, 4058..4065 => 10.1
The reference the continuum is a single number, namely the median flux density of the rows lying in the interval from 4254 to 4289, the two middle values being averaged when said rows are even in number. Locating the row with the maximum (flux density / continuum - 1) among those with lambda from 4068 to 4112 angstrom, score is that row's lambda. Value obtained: 4102.0 angstrom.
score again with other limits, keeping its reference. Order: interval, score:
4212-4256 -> 4252.0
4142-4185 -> 4156.0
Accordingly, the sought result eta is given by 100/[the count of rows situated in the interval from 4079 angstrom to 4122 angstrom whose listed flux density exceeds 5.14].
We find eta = 6.7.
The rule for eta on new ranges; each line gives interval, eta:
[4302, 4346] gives 12.5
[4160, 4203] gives 6.7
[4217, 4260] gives 5.6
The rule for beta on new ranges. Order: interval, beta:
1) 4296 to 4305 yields 21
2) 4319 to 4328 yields 22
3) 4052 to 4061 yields 28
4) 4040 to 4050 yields 27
